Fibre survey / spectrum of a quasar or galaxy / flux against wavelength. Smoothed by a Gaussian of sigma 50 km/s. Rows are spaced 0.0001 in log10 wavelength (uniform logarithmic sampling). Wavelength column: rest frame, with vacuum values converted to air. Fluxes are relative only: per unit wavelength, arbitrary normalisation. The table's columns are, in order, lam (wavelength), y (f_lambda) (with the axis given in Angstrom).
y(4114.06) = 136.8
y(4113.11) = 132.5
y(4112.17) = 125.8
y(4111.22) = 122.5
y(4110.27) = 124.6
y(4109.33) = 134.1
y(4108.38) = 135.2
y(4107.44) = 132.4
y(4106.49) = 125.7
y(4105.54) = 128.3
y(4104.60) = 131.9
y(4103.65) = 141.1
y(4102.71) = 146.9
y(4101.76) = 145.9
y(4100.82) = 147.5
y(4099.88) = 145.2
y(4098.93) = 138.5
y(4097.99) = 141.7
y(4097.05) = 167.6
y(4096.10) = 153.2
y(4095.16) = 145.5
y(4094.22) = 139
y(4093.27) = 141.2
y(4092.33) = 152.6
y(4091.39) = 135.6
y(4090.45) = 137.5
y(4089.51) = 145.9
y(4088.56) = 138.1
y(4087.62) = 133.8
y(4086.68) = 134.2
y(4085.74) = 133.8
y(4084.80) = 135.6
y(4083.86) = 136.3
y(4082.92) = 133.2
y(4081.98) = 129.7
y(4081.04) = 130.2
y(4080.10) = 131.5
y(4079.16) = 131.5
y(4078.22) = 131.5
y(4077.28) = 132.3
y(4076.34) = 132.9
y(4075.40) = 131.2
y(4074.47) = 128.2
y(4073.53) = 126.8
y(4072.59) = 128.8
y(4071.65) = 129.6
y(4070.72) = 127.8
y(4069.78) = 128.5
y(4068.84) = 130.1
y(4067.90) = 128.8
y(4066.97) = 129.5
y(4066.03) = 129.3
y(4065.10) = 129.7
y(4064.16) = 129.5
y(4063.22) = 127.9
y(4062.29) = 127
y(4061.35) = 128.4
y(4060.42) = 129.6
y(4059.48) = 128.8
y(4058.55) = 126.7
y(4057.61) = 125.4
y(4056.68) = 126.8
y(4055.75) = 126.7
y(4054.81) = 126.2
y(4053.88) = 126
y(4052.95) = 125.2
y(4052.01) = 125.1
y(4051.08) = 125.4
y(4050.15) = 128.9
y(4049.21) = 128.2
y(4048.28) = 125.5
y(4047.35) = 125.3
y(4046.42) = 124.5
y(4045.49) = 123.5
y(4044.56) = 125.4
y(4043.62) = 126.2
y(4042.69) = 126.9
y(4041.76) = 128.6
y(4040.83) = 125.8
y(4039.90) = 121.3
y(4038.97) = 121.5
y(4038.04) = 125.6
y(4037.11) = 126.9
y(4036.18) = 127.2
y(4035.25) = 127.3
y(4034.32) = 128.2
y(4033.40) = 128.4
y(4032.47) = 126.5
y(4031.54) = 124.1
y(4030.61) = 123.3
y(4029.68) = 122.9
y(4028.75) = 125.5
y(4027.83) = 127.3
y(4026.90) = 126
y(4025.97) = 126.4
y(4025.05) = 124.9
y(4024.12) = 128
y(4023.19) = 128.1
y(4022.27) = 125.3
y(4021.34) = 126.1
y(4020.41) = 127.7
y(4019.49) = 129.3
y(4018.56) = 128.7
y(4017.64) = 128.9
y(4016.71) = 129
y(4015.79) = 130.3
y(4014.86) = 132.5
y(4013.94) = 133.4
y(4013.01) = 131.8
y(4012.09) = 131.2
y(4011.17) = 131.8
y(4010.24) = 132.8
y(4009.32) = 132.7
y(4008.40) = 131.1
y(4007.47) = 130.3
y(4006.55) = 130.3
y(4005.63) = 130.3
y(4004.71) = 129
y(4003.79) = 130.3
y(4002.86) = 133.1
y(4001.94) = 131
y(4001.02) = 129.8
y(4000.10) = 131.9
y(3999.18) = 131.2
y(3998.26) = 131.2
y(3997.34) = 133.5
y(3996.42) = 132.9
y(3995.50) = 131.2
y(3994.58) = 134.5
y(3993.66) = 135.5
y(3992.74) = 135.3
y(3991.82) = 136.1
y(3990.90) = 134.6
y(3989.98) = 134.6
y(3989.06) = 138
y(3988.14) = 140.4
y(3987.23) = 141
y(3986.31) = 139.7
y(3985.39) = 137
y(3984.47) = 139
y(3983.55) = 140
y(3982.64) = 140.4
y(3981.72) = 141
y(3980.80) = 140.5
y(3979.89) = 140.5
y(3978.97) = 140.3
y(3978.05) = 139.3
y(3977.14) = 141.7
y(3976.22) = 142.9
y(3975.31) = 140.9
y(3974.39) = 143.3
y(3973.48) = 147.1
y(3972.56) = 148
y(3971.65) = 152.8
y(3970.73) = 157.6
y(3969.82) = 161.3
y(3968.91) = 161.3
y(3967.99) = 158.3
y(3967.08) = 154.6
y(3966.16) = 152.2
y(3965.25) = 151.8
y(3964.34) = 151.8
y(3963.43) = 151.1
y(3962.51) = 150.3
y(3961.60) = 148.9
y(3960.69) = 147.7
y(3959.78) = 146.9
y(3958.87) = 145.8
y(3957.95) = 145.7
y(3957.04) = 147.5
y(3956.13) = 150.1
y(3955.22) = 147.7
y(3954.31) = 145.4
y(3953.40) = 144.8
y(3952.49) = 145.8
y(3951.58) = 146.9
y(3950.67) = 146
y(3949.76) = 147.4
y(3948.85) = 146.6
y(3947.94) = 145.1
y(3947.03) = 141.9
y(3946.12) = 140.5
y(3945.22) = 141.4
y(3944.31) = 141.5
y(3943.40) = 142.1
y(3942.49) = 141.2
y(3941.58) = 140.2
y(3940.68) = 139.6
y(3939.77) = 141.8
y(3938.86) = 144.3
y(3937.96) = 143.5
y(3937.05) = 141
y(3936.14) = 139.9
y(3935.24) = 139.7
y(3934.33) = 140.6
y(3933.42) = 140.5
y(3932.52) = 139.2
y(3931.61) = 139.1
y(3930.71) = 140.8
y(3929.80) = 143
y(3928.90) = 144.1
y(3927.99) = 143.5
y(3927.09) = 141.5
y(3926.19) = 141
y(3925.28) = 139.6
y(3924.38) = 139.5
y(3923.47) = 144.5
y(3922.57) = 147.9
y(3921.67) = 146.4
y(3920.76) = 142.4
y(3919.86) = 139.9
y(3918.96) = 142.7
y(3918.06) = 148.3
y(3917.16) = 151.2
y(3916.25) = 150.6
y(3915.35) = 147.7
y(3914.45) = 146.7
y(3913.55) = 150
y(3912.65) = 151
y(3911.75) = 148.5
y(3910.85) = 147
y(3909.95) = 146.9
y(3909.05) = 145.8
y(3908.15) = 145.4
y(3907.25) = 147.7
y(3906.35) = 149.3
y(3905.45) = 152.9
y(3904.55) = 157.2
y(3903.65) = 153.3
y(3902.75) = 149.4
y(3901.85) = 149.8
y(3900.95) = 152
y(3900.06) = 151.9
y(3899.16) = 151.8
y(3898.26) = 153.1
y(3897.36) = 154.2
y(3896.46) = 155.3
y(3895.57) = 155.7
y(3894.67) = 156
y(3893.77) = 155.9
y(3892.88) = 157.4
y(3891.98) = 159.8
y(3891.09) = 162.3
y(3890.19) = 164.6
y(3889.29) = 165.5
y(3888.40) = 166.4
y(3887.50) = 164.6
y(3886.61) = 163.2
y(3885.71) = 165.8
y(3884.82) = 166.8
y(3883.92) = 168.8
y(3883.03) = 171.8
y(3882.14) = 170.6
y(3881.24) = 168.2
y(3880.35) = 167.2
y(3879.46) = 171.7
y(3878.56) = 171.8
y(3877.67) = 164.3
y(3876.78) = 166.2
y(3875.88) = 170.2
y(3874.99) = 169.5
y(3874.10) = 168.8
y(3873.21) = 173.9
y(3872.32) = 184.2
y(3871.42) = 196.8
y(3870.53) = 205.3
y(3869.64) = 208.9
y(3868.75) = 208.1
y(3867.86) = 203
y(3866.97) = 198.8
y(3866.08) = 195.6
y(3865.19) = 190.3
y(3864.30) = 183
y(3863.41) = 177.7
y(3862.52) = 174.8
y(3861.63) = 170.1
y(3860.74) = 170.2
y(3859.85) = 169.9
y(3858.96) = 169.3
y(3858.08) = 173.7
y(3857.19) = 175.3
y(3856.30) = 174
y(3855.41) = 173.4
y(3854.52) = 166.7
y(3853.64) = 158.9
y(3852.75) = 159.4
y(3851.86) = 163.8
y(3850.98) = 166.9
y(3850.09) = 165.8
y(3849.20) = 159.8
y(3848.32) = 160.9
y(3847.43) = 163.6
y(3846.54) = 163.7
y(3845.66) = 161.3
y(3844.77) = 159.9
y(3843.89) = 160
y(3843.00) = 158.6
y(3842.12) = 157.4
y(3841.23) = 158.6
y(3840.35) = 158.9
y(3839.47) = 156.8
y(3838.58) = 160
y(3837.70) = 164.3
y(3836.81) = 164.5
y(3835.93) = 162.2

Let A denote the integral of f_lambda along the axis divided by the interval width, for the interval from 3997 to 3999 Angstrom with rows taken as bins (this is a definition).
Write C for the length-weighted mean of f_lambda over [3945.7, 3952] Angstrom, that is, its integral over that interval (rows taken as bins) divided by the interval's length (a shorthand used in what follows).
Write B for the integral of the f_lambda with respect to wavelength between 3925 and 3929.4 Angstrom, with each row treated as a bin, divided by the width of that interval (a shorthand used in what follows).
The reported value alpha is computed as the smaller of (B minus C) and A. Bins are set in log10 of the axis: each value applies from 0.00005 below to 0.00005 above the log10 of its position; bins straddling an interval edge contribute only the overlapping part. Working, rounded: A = 132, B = 142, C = 145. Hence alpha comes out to -3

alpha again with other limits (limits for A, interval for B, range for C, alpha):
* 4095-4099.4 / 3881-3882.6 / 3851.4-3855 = 7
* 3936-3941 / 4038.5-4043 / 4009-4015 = -8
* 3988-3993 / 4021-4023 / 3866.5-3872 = -77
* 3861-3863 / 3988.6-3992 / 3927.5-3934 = -6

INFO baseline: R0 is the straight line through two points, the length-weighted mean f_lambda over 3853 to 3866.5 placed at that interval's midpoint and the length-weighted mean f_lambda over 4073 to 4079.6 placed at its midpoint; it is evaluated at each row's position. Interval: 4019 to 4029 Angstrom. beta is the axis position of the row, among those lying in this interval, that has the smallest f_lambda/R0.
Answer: 4022.27 Angstrom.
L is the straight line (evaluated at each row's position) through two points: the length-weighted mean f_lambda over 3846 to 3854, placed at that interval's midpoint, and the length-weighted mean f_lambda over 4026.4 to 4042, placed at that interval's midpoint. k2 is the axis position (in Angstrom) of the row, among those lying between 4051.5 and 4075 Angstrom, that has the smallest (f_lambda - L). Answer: 4052.01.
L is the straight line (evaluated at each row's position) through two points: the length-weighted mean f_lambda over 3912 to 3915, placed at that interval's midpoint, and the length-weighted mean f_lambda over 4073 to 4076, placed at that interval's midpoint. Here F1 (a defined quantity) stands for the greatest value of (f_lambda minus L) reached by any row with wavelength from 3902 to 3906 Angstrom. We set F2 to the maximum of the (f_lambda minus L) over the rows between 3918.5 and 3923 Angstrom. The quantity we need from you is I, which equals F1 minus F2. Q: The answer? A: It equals 7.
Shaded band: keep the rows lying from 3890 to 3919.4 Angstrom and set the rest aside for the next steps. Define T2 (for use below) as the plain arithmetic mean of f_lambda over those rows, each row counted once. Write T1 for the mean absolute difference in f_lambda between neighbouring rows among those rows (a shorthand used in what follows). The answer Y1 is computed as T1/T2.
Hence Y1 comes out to 0.0120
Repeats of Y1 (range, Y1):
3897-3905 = 0.0107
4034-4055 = 0.0107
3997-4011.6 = 0.0088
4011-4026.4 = 0.0095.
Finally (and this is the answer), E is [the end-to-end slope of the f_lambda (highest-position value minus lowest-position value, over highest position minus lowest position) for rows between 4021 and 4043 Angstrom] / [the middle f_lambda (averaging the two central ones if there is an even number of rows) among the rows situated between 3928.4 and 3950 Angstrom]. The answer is 0.0003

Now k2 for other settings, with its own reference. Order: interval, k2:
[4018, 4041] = 4029.68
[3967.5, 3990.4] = 3989.98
